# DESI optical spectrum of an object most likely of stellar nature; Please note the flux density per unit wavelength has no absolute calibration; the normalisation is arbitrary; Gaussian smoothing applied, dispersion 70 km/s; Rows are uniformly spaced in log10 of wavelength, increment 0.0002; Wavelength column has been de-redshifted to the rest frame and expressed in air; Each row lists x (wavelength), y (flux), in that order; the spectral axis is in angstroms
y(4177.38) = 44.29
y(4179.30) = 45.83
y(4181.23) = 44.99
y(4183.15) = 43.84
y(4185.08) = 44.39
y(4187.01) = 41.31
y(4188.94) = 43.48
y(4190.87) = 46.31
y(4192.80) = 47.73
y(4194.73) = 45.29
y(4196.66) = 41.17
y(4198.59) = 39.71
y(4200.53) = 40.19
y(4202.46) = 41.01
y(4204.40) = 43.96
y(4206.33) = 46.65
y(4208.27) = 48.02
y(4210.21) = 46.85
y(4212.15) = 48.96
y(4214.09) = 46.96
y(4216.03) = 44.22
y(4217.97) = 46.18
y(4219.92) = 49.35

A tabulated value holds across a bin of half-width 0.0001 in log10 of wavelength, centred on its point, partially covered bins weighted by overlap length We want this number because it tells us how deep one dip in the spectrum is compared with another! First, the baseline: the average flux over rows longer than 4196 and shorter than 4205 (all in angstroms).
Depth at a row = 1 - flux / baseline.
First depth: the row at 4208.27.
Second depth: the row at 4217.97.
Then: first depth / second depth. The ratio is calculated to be 1.4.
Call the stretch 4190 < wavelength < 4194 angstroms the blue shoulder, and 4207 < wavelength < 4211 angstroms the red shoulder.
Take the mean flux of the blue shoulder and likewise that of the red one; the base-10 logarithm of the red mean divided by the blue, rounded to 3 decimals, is 0.004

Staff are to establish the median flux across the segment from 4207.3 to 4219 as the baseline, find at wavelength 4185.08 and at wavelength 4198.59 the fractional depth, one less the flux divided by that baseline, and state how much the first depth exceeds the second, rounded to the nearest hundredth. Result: -0.10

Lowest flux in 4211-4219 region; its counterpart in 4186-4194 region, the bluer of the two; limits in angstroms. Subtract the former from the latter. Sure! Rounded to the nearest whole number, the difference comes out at -3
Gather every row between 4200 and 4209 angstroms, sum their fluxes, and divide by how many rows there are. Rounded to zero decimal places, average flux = 44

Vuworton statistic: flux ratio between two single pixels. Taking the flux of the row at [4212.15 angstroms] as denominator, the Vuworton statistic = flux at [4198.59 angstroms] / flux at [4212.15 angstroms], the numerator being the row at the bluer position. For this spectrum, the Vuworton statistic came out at 0.81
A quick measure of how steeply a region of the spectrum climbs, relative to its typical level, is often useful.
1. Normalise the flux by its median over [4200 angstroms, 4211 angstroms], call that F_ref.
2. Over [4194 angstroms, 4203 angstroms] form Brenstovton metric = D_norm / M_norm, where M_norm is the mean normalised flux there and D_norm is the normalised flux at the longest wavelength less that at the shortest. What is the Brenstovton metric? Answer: -0.10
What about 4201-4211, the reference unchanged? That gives 0.13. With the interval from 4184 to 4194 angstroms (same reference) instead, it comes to 0.07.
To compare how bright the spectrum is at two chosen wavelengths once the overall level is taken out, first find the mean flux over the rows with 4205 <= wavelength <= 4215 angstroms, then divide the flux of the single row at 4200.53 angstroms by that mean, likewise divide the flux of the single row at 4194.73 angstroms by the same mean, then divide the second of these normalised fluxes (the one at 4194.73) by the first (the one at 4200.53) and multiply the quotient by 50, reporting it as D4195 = 56.3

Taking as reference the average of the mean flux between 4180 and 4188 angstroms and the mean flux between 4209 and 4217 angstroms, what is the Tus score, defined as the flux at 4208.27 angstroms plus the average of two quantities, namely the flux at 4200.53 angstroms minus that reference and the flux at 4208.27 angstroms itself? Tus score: 70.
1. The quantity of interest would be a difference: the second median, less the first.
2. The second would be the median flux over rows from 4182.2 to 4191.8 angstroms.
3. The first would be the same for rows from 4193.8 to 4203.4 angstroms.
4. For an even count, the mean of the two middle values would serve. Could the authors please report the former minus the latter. 2.8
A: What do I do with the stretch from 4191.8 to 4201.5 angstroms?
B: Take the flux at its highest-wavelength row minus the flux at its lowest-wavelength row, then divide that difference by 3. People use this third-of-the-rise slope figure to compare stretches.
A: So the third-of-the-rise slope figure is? -2.5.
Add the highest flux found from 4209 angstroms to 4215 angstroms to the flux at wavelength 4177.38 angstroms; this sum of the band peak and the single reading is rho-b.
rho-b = 93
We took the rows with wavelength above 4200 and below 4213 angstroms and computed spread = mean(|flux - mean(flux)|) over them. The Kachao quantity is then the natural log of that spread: 1.1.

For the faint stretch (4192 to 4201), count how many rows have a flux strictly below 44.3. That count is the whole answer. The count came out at 3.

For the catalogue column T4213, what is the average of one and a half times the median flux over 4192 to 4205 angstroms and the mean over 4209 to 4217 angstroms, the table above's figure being 54.3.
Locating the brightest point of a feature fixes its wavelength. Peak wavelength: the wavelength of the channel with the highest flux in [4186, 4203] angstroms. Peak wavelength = 4192.80 angstroms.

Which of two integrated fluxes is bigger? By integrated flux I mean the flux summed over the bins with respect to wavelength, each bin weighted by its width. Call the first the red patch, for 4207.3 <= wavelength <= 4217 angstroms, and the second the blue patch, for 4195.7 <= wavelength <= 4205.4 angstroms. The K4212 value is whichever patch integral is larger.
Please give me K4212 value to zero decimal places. 456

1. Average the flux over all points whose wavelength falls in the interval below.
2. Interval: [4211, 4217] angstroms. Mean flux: 46.7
